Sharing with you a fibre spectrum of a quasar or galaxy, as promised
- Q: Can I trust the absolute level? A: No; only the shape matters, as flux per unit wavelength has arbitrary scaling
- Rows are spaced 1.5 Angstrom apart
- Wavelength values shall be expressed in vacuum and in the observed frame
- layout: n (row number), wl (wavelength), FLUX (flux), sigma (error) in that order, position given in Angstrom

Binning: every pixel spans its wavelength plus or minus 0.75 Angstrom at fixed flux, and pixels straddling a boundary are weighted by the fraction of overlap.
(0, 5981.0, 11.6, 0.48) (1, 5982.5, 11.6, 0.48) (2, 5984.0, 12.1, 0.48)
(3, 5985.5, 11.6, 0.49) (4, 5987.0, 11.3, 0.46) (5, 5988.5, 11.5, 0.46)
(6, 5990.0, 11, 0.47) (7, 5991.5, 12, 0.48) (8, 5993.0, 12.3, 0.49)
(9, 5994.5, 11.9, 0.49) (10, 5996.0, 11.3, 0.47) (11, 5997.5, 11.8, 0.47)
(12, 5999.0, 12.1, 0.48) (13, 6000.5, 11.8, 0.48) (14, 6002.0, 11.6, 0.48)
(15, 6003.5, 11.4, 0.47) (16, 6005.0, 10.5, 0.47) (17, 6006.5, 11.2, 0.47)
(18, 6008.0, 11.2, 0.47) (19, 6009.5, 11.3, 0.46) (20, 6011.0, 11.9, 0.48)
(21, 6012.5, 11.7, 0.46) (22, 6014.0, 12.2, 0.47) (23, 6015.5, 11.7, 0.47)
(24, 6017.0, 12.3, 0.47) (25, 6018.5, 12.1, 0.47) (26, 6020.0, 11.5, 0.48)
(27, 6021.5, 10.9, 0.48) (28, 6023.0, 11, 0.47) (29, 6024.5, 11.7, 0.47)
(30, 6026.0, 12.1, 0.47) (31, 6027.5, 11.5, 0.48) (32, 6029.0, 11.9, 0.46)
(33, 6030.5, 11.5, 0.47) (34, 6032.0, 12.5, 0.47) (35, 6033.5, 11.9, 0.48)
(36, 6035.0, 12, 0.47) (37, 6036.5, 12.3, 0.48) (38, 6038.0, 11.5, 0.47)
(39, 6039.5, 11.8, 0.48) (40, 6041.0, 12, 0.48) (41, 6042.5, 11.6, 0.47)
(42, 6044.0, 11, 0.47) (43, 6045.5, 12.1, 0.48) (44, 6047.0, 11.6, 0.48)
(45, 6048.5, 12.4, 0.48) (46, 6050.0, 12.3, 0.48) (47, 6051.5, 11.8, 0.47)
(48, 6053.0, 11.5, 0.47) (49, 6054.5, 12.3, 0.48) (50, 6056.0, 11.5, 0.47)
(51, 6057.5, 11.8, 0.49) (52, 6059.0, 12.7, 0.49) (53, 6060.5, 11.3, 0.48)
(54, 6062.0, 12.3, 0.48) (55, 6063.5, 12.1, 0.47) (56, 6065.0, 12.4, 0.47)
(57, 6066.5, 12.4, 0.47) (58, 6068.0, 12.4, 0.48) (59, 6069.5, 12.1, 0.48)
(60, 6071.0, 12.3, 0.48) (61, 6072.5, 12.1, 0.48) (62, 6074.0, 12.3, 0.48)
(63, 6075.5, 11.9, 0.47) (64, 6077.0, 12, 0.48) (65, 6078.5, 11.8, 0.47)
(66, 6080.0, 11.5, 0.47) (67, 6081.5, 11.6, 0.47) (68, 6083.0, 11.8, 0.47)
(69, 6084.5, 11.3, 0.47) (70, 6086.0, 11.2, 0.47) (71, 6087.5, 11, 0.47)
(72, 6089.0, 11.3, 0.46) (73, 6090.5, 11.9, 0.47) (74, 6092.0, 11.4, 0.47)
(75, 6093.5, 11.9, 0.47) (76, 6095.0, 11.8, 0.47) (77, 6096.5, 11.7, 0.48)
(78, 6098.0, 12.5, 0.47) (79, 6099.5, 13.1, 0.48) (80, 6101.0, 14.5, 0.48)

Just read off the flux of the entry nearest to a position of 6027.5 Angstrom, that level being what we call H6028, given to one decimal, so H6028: 11.5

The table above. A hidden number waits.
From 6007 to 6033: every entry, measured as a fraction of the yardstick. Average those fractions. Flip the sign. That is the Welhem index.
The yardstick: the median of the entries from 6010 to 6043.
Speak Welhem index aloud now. -0.988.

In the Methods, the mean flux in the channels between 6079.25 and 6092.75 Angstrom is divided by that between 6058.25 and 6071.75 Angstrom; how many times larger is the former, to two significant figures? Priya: 0.94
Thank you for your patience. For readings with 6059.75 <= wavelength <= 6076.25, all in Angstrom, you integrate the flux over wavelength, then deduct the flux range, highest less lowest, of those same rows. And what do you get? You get 199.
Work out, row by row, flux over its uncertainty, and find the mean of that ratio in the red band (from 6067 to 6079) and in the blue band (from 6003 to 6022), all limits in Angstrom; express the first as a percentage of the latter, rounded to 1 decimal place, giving 103.5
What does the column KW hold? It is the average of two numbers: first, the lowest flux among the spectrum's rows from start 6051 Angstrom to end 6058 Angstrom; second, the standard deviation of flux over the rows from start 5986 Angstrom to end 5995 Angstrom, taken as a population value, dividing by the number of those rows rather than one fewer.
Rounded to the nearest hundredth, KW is 5.97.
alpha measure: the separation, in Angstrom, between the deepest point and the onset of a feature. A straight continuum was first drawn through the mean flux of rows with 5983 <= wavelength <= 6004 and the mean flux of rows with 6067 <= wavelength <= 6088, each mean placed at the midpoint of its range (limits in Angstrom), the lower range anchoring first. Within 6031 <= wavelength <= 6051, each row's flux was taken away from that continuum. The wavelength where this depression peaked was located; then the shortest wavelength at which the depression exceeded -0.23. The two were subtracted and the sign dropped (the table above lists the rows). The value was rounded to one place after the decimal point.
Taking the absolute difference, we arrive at 10.5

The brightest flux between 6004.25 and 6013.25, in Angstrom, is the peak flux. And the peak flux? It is 11.9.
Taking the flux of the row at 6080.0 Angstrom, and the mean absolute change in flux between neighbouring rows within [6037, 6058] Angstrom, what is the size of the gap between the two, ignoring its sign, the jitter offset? 11.0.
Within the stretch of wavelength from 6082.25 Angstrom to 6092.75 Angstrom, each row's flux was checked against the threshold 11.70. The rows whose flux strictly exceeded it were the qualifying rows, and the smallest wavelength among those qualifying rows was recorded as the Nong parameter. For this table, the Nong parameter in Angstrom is 6083.0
